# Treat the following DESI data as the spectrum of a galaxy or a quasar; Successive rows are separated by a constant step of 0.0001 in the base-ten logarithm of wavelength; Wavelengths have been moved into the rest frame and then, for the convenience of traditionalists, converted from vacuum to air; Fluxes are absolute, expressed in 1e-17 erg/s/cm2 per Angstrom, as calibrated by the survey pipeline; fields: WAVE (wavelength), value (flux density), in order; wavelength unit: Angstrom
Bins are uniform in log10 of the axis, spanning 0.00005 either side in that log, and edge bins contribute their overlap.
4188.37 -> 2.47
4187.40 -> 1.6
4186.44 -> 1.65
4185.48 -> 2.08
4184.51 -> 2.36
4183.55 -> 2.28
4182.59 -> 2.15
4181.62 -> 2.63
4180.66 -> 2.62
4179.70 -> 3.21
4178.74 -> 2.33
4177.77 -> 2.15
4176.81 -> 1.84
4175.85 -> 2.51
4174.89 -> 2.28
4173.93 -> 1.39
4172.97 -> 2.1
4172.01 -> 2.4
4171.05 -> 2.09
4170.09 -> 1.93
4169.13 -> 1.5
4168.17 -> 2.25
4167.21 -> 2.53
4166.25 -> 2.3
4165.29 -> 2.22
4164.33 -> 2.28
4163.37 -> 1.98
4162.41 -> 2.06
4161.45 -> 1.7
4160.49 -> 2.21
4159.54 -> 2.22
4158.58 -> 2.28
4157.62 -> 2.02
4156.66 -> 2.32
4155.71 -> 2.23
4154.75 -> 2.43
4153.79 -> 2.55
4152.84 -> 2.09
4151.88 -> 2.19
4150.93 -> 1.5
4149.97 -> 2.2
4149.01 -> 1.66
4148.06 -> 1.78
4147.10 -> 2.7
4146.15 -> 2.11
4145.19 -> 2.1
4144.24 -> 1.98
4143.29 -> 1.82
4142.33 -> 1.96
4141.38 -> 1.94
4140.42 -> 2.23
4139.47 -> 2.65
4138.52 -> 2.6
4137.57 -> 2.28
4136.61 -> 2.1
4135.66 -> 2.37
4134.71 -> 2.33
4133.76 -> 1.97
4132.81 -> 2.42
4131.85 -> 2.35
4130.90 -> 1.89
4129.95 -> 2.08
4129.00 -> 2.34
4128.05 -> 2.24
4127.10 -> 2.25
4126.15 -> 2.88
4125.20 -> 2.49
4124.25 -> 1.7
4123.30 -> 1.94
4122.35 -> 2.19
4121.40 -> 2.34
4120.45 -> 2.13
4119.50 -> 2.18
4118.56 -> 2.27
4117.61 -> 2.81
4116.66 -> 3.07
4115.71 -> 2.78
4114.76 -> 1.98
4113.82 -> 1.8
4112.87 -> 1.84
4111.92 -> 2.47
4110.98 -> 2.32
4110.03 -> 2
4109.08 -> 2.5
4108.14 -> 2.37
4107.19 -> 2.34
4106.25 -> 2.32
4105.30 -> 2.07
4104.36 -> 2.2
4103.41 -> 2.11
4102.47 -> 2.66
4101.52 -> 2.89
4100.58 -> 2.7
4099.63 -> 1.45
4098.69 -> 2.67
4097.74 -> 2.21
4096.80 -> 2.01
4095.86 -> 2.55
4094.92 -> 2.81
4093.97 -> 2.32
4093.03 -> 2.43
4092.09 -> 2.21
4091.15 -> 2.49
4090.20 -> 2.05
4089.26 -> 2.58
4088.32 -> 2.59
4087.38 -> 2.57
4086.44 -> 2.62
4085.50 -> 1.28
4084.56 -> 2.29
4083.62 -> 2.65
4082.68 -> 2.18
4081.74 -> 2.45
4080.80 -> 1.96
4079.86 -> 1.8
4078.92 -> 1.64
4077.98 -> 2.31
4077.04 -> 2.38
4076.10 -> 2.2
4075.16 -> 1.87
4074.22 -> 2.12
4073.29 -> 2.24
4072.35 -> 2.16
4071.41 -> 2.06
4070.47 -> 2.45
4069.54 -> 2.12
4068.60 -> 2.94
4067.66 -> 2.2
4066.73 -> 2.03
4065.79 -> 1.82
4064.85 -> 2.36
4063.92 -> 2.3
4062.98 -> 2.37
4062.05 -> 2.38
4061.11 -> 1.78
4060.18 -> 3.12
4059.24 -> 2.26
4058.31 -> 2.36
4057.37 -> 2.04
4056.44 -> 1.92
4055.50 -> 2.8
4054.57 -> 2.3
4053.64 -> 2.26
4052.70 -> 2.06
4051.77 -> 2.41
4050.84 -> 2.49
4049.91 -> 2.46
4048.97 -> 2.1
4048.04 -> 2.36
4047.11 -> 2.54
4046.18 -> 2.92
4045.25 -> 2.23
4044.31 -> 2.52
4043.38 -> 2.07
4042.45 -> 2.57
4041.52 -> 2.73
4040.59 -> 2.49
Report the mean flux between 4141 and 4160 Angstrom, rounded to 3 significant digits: 2.10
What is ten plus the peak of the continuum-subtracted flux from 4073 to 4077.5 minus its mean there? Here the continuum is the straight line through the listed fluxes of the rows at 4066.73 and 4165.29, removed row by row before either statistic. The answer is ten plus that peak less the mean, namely 10.2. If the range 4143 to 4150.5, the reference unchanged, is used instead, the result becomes 10.7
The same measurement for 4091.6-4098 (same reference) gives 10.4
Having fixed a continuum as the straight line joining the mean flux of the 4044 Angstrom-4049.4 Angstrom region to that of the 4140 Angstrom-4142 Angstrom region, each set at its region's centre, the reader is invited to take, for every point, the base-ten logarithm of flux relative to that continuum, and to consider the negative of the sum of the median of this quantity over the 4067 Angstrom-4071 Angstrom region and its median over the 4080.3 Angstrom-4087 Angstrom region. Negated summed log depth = 0.01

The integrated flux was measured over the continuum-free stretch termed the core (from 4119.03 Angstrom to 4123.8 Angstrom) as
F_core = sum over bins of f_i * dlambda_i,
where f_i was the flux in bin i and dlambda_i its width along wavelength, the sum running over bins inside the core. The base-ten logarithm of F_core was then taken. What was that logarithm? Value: 1.01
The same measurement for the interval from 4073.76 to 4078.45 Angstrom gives 1.01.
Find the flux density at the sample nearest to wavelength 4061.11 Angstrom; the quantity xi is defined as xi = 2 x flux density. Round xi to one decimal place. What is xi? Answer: 3.6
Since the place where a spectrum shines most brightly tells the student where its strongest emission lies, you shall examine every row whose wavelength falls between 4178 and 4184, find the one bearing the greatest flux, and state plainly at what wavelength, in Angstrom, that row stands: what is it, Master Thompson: 4179.70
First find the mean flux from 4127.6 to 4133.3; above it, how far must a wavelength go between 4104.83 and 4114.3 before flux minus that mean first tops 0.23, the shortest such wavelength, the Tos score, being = 4109.08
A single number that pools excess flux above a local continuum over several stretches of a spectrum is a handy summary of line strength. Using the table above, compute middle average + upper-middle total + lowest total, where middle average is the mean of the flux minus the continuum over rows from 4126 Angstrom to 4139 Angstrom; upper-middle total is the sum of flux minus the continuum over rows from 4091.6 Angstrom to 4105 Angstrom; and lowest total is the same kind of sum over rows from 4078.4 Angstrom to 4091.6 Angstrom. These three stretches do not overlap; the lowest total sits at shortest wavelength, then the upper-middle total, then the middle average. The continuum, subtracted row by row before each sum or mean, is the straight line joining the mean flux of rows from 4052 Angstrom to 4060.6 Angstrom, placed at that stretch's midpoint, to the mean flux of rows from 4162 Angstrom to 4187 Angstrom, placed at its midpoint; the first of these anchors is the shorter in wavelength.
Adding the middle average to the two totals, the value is 0.0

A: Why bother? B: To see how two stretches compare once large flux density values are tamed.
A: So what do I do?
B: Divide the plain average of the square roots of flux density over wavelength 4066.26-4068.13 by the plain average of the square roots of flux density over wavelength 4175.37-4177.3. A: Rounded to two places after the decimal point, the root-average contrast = 0.99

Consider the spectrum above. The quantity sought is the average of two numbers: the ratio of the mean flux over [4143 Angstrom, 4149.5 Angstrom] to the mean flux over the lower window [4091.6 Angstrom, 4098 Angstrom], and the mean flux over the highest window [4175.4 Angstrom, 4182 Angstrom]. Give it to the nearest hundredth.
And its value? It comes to 1.66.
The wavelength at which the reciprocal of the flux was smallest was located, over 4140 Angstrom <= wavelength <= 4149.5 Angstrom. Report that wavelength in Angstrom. 4147.10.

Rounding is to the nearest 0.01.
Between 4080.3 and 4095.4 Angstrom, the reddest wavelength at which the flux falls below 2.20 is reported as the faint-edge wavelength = 4090.20 Angstrom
